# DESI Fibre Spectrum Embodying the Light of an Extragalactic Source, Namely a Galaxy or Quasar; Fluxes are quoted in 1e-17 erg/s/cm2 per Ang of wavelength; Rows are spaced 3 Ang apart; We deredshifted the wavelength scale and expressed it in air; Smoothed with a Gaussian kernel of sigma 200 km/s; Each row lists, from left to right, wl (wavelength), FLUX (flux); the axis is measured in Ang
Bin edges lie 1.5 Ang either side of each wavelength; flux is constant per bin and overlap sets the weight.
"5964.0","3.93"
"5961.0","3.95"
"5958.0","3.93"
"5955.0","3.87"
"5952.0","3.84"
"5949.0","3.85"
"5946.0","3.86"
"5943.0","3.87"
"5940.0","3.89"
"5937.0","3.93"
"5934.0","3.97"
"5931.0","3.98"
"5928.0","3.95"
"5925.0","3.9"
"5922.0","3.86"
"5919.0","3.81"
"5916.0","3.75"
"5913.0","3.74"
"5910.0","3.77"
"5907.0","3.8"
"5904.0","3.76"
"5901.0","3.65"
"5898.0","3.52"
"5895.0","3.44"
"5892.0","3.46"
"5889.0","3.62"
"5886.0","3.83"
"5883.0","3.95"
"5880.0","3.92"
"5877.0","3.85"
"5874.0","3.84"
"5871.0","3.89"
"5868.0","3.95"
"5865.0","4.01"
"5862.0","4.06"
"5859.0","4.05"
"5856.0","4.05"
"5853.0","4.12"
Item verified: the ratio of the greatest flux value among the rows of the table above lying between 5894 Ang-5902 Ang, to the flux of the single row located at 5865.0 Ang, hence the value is 0.91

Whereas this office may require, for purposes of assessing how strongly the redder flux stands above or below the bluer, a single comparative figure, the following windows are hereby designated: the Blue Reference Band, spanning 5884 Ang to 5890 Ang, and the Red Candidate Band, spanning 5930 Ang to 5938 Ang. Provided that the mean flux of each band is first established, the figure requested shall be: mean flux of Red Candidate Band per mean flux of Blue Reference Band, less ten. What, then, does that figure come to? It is -8.94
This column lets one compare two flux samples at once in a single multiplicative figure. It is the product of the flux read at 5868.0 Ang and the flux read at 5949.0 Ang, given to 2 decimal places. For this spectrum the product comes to 15.21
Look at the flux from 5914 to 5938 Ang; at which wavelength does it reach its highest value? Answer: 5931.0 Ang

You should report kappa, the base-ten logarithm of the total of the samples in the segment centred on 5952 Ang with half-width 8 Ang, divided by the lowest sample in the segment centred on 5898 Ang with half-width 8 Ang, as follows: 0.750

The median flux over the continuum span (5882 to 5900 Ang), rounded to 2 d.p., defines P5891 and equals 3.57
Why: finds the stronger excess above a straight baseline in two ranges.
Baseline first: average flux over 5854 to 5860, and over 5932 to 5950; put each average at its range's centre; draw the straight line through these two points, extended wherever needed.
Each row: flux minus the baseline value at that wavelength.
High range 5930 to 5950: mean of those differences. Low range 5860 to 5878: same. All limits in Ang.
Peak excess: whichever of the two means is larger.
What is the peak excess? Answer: 0.01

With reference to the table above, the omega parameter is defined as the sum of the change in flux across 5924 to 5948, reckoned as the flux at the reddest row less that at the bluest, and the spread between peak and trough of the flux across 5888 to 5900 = 0.14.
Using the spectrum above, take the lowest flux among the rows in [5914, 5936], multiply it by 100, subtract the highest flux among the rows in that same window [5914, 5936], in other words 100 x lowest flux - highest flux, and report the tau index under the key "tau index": 371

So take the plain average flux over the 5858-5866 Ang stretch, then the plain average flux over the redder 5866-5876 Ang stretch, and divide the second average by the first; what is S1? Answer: 0.96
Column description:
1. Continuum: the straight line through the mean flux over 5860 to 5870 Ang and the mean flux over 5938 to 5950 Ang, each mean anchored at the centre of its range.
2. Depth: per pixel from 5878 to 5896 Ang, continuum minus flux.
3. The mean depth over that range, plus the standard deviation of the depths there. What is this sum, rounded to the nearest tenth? 0.5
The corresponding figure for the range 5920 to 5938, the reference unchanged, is 0.0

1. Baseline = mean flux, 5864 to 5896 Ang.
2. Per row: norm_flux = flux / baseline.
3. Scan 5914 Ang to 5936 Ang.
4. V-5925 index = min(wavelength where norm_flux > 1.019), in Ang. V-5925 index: 5925.0 Ang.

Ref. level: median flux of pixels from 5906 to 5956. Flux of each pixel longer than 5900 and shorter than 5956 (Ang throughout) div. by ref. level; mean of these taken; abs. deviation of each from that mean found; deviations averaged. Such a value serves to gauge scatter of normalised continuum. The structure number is 0.0174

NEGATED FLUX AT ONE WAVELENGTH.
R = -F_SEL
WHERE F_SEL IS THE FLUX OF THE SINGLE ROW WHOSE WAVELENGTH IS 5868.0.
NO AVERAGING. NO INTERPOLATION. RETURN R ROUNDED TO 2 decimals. -3.95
